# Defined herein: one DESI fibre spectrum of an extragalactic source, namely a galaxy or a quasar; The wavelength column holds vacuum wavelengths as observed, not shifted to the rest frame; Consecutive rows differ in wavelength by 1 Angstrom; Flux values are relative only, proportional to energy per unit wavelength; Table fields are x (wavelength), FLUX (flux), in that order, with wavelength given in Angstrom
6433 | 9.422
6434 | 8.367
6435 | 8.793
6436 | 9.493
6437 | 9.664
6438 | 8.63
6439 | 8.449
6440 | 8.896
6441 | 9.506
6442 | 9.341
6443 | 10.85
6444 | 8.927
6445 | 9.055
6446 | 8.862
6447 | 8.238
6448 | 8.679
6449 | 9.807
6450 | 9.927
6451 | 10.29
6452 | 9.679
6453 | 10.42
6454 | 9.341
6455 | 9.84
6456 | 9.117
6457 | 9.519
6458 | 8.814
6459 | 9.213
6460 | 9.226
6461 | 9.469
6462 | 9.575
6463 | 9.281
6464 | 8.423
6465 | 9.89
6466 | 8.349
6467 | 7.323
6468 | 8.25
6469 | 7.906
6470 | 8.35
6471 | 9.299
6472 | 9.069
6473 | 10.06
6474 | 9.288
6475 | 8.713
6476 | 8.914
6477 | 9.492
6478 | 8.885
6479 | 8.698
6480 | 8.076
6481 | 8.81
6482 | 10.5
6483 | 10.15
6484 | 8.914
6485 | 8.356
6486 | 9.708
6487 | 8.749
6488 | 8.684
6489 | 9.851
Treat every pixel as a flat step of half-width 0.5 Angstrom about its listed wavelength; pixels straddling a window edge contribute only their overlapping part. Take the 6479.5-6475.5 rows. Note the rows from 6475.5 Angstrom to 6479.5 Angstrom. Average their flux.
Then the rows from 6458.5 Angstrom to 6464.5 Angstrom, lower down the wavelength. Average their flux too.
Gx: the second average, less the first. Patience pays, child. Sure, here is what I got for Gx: 0.2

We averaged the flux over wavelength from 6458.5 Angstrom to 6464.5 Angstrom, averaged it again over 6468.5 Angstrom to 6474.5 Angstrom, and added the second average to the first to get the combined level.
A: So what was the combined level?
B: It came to 18.2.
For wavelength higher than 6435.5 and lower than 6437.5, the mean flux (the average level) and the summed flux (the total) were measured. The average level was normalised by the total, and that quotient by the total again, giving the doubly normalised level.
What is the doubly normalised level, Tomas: 0.0261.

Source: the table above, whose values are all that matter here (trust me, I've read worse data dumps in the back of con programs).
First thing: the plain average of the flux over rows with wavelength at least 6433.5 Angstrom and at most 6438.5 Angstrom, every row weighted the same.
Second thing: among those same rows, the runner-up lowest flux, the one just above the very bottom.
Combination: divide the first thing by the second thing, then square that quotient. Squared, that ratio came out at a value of 1.09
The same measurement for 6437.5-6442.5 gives 1.08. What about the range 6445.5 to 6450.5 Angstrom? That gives 1.10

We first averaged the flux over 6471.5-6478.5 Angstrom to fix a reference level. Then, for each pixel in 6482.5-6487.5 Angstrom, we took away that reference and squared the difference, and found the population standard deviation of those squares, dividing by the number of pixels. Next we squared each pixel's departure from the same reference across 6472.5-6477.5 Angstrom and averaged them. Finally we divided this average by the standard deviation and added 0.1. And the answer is 0.8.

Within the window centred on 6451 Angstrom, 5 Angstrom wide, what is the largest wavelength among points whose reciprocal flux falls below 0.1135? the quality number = 6453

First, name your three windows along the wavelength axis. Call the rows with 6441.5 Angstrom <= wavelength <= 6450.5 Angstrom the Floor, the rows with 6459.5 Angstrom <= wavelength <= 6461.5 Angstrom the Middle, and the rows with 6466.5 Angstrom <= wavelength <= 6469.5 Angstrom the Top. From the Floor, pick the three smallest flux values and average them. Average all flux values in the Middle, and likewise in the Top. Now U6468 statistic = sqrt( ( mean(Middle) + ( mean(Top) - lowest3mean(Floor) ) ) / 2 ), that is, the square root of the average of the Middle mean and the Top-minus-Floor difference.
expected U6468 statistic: 2.07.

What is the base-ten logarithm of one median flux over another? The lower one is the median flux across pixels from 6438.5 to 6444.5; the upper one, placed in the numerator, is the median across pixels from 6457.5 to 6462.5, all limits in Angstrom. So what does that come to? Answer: 0.004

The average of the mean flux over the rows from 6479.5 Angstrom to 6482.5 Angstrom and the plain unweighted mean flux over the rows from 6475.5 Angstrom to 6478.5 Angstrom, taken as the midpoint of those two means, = 9.1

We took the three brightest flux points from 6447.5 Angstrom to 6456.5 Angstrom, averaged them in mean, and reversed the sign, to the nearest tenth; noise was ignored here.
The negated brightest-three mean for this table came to -10.2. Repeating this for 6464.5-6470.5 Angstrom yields -8.9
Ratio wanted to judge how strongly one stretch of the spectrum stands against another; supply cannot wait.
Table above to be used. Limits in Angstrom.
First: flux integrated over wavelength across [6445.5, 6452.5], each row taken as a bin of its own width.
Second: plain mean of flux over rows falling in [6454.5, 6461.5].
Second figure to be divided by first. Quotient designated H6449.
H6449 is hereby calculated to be 0.142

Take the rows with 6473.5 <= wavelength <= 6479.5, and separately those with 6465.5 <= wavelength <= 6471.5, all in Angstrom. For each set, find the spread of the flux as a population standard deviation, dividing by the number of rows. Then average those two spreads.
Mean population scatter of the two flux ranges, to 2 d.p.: 0.44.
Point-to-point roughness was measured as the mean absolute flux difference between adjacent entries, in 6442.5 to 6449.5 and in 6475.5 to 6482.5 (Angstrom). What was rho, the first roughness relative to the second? 1.00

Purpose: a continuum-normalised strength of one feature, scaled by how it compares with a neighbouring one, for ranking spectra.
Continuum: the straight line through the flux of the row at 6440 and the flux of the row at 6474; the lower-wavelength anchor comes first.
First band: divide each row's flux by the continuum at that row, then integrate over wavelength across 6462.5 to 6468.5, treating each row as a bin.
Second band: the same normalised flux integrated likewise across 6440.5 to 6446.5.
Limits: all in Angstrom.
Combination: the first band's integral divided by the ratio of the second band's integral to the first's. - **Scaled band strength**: 5.0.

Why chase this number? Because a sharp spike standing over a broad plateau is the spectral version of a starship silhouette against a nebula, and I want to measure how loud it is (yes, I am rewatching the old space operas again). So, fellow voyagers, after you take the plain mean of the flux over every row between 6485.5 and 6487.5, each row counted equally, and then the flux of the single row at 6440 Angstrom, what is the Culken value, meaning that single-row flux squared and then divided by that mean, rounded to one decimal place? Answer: 8.6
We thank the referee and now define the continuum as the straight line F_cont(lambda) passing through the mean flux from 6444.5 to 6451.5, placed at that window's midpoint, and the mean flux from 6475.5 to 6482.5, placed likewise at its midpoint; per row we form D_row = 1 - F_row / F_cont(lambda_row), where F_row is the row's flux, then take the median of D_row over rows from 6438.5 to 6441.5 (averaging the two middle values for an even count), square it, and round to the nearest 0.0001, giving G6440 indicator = 0.0021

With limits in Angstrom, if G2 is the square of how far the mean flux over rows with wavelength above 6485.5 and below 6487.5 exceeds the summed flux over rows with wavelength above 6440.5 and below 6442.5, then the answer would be 93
